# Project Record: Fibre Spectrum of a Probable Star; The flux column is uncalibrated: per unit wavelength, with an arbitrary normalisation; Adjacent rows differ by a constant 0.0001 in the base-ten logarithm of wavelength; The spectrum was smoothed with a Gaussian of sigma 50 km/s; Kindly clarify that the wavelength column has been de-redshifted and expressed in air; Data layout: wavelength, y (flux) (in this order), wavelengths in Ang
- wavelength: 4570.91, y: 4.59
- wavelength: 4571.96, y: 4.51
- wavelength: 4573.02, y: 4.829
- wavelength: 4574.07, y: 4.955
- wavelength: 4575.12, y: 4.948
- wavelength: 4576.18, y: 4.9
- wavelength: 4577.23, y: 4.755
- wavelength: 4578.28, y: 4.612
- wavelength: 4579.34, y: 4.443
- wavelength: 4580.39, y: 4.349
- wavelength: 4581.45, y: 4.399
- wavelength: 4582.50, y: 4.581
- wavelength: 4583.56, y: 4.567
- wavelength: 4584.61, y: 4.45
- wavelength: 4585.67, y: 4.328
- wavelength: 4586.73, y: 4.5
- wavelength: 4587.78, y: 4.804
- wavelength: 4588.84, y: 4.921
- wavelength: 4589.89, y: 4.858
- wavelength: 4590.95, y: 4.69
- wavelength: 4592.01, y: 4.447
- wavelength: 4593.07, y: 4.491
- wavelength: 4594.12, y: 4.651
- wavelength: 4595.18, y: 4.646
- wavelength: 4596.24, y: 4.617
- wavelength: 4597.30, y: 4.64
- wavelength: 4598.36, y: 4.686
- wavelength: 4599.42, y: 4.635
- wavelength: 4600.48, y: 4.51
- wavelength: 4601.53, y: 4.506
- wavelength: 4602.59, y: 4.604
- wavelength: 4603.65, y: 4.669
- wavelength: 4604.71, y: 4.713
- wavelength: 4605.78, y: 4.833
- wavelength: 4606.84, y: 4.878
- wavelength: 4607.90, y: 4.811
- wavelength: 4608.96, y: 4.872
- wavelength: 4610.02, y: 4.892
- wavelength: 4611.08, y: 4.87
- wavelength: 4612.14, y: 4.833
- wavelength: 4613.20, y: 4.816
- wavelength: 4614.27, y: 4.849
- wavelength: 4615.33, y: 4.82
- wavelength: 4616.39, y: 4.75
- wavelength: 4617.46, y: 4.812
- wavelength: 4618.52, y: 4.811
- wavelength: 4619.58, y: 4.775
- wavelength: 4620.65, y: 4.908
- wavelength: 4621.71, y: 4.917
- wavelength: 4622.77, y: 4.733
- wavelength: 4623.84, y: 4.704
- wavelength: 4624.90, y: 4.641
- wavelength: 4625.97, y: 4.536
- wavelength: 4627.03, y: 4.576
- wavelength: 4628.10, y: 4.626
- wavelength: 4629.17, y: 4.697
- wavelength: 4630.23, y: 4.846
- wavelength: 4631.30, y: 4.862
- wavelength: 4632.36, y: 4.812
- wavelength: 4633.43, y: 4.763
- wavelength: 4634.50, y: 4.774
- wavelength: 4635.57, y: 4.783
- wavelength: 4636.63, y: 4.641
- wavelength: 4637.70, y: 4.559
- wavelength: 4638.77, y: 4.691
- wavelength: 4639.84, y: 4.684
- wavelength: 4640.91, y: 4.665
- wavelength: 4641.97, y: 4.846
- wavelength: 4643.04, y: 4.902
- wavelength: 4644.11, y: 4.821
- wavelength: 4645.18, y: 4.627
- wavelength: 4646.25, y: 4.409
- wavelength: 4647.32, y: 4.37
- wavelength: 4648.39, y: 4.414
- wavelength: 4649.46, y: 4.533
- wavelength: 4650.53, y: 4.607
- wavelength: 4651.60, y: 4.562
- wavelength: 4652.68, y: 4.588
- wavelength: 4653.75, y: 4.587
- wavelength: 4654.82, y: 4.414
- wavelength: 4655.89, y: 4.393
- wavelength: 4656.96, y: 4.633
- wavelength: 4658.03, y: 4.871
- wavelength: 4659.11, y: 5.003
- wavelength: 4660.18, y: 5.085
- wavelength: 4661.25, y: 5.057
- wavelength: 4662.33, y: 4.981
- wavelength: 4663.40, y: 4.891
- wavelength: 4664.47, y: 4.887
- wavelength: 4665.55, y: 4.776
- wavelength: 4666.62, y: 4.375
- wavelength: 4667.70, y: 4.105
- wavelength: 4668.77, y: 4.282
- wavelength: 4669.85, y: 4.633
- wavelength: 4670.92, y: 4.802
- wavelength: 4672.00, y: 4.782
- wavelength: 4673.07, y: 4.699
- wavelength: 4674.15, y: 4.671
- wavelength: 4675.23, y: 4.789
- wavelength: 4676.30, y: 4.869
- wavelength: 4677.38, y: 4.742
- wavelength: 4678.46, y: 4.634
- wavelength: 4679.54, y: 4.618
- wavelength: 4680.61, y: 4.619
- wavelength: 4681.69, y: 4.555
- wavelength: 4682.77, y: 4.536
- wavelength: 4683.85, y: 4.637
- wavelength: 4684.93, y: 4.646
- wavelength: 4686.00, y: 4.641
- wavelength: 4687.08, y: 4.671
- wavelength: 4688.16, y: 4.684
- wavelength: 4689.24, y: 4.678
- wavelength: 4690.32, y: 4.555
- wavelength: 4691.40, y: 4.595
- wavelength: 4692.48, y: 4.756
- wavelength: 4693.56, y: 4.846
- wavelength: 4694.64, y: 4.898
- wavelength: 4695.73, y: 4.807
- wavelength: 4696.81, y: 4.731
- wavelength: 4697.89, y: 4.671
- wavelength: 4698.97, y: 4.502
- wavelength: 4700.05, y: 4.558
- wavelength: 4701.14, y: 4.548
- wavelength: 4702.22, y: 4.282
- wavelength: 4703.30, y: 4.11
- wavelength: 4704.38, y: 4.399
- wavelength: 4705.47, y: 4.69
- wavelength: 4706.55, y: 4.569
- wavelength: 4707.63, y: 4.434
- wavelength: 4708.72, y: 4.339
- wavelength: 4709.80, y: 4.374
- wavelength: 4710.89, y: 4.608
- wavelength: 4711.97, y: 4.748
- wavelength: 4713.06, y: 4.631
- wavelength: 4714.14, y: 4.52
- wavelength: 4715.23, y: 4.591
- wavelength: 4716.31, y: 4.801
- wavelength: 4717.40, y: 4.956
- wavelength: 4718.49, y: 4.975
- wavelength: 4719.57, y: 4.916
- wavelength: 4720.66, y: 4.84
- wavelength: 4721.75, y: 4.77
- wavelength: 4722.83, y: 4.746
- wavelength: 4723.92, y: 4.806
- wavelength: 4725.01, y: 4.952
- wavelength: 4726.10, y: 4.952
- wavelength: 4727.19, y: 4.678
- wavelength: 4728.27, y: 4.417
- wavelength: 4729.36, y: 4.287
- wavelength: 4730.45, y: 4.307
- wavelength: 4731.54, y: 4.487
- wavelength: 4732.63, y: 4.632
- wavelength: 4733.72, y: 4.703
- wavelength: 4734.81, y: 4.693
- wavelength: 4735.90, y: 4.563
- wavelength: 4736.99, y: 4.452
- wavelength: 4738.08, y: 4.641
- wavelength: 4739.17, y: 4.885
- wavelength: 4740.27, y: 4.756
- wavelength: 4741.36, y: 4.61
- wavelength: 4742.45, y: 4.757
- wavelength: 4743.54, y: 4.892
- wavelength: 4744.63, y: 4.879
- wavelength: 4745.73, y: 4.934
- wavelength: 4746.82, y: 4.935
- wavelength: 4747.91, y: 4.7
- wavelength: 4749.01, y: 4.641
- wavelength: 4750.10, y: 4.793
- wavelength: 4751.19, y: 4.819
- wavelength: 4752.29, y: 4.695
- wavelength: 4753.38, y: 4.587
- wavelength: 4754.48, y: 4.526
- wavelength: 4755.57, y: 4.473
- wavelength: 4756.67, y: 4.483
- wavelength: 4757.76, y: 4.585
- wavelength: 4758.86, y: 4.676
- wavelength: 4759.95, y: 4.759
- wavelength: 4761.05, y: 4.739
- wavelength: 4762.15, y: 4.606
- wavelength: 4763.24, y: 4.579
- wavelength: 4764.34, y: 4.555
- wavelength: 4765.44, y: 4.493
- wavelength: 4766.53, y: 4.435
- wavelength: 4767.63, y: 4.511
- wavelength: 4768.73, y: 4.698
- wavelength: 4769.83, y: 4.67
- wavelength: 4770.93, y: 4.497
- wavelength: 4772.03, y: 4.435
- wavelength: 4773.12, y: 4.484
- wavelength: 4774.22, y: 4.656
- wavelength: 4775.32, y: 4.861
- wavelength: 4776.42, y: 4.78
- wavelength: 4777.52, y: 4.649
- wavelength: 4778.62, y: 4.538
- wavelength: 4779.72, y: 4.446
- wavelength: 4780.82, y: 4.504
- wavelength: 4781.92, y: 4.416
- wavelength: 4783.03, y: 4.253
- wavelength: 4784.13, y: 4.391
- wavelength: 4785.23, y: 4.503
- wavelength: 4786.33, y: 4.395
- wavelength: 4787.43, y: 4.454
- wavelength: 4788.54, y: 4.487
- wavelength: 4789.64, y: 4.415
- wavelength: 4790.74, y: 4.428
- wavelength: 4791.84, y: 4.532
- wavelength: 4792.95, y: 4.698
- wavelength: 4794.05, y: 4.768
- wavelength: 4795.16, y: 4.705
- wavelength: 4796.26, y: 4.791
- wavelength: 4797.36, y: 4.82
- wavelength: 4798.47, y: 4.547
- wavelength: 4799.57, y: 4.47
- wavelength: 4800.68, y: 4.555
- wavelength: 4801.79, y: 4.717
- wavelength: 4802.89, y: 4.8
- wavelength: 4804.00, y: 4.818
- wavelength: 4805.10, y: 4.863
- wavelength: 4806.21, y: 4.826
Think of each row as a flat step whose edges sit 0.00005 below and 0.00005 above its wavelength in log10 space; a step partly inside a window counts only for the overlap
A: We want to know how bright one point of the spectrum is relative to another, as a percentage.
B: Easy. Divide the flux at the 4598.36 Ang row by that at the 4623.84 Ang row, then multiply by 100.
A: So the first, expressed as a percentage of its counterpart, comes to 100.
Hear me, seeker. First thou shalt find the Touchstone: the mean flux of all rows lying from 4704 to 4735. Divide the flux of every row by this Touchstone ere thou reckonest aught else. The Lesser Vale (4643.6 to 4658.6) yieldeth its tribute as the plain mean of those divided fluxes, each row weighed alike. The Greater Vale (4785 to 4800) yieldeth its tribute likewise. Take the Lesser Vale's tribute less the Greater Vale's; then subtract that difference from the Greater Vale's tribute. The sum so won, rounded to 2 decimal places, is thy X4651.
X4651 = 0.99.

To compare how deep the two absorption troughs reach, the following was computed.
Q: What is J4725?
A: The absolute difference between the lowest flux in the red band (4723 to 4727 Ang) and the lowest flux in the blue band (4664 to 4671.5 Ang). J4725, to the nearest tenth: 0.7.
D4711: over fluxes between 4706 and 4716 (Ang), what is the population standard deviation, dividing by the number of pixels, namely 0.12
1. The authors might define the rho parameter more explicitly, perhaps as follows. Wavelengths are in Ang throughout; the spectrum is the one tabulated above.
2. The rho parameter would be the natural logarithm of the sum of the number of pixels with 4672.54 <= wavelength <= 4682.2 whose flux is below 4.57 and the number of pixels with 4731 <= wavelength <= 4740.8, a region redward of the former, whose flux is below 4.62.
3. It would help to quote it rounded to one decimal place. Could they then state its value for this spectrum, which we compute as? 1.4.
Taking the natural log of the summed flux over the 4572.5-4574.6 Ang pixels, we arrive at 2.28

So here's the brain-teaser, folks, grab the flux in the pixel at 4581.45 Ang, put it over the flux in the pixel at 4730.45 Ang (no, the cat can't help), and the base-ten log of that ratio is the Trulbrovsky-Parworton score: 0.009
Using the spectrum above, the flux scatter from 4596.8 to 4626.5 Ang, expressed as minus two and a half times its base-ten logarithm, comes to 2.3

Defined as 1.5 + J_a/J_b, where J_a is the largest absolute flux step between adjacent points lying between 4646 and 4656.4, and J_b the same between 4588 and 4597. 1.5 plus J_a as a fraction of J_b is 2.2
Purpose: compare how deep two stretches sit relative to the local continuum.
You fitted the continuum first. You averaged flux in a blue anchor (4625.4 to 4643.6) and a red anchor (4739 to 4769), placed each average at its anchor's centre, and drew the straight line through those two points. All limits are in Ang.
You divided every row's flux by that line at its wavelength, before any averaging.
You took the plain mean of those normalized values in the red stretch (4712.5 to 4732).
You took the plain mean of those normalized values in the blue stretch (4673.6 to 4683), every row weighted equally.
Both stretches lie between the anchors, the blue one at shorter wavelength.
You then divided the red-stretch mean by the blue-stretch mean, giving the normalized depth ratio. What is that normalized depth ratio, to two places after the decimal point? 1.01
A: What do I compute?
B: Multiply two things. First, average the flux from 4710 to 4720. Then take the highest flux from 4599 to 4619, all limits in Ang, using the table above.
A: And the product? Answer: 23.2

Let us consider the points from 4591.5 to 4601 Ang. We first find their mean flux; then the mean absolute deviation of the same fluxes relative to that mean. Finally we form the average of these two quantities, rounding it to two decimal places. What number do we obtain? 2.33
